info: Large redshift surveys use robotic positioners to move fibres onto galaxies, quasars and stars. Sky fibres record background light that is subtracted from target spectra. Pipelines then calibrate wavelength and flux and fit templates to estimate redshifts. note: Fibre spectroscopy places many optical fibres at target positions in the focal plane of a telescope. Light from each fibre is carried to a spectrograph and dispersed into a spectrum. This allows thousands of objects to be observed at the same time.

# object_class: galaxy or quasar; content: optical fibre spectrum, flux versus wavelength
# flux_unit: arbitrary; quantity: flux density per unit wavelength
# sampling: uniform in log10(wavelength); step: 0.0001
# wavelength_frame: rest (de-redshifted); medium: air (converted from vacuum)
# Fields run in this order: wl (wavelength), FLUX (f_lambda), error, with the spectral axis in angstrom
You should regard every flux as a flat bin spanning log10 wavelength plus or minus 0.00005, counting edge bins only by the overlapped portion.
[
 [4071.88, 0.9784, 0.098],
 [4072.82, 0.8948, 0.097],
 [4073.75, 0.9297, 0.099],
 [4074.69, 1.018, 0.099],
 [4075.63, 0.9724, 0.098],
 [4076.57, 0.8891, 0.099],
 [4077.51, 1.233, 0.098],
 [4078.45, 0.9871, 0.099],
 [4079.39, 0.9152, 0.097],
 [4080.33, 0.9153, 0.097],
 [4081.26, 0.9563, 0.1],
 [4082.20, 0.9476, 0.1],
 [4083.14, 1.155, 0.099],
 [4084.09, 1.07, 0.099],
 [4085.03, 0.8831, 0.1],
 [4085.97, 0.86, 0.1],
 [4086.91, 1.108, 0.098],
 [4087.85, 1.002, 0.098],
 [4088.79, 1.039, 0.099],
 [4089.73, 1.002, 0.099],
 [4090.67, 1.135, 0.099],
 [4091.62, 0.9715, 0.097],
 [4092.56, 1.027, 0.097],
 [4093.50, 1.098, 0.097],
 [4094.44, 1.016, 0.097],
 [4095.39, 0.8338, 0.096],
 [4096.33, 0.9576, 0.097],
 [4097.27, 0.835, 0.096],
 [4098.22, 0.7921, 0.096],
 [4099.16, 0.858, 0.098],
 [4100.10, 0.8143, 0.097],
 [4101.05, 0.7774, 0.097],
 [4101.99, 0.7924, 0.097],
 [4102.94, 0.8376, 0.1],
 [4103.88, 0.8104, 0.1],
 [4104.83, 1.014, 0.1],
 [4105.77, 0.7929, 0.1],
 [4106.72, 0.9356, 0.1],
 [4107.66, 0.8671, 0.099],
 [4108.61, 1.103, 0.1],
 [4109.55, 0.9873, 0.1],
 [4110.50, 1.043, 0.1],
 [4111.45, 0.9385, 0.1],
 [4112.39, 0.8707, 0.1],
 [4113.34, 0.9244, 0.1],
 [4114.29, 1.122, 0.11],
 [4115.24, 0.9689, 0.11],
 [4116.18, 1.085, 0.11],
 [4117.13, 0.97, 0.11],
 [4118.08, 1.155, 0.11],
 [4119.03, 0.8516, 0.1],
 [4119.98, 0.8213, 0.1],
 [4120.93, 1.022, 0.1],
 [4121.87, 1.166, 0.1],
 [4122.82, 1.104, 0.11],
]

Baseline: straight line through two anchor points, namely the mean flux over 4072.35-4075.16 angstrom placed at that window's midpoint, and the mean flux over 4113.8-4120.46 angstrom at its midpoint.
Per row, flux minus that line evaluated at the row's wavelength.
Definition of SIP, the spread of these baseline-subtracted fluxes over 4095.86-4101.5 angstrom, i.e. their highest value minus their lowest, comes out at 0.19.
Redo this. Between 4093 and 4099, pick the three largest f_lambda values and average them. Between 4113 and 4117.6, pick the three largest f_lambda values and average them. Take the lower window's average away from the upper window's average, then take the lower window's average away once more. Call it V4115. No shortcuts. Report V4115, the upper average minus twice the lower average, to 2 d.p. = -0.99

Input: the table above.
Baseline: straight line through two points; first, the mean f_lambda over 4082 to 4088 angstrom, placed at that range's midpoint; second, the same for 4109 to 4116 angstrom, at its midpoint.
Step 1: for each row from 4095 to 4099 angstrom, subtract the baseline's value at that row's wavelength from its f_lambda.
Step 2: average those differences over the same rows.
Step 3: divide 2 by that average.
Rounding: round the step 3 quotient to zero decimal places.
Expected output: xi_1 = -14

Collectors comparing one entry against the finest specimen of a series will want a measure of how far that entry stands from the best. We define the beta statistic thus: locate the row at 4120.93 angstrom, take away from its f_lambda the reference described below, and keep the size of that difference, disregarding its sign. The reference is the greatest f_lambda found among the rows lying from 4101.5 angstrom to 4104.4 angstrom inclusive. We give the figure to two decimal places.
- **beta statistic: 0.18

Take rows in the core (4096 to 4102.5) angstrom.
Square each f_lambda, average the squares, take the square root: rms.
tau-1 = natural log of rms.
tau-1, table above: -0.18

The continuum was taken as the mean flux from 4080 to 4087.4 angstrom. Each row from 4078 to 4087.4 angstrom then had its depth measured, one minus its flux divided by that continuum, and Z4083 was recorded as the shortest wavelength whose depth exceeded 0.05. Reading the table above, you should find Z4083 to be 4079.39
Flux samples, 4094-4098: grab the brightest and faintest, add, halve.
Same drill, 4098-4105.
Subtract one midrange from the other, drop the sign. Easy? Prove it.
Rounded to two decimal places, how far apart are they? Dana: 0.03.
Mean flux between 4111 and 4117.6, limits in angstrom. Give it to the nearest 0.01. 0.98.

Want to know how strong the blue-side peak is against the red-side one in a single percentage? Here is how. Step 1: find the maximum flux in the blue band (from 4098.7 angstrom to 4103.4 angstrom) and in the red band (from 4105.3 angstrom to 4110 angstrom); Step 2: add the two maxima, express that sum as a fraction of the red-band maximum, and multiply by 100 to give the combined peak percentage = 178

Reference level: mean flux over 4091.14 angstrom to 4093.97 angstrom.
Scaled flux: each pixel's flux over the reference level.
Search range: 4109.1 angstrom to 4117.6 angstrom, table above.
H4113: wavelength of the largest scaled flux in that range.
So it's 4114.29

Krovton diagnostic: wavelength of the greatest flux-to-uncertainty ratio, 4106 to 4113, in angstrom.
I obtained 4108.61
